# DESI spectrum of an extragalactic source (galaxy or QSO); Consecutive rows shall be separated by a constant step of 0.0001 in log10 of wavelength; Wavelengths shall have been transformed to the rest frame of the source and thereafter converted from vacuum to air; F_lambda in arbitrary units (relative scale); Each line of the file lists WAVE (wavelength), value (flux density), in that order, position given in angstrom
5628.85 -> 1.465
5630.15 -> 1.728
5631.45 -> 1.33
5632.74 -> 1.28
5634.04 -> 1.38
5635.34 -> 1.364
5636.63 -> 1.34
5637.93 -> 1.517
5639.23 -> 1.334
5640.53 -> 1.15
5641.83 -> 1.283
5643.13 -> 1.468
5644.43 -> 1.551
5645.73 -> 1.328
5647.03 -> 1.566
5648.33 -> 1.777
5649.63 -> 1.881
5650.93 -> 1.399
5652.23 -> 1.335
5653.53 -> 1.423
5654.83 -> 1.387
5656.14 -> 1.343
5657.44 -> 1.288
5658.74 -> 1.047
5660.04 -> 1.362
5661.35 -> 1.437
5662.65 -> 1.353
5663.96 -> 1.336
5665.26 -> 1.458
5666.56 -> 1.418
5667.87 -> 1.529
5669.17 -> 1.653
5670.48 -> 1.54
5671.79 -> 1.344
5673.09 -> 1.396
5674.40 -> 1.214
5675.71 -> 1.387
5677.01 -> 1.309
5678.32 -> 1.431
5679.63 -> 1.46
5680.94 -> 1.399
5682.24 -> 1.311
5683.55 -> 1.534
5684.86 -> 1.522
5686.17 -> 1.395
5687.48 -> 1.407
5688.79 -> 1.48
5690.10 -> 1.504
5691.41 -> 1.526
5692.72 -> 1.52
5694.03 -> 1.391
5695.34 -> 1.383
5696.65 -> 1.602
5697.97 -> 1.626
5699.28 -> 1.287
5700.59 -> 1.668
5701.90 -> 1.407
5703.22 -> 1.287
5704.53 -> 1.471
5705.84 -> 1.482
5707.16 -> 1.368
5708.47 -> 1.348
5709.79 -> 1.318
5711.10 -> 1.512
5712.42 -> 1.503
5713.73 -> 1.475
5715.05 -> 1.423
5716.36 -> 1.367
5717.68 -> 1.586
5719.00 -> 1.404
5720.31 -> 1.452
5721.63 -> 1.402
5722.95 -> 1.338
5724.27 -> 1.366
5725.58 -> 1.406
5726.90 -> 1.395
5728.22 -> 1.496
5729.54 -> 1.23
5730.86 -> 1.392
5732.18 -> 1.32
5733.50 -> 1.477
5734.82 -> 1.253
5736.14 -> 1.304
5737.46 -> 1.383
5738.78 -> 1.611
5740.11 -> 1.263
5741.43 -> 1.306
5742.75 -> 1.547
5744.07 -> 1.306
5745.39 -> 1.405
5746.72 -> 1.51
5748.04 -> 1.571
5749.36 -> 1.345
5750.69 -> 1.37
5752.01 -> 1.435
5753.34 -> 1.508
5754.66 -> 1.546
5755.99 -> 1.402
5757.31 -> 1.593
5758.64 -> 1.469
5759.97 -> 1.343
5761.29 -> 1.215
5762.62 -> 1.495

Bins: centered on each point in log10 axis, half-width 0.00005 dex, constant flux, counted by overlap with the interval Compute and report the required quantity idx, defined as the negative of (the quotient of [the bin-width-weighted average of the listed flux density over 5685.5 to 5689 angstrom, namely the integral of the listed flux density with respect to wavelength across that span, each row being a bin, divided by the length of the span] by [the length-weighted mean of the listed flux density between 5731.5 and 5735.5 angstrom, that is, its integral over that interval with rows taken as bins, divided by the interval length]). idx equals -1.05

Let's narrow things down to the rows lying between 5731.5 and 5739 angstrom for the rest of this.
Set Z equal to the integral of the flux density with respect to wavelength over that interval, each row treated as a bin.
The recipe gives 10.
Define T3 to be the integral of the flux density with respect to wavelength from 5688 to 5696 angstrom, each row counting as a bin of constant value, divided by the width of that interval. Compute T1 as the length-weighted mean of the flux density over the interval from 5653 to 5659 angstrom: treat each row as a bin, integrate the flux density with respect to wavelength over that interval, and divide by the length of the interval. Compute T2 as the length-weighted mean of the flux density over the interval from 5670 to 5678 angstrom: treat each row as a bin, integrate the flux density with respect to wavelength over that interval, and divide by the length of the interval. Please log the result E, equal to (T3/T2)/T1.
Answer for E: 0.82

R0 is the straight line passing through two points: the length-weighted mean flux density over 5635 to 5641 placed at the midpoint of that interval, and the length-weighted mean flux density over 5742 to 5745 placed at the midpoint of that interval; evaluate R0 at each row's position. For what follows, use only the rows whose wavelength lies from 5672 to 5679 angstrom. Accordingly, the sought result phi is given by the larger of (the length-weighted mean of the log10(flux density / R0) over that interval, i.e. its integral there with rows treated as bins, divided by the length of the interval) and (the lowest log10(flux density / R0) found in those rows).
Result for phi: -0.009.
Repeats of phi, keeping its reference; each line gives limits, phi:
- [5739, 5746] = -0.015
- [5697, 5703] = 0.026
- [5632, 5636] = -0.001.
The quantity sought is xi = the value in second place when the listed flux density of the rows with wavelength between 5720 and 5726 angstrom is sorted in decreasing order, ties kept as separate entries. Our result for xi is 1.406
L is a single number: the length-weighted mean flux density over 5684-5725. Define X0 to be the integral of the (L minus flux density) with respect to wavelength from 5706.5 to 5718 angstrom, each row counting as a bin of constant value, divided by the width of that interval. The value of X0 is 0.02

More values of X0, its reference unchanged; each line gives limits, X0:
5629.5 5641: 0.06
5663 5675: 0.02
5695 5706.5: -0.02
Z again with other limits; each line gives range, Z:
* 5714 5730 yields 23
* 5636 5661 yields 35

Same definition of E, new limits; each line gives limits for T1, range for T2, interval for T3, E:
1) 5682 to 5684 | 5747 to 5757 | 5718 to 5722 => 0.69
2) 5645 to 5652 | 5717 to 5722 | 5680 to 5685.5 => 0.63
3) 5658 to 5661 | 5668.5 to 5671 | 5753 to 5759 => 0.77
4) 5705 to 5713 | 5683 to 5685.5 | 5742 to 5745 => 0.66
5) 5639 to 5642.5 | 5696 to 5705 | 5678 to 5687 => 0.78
